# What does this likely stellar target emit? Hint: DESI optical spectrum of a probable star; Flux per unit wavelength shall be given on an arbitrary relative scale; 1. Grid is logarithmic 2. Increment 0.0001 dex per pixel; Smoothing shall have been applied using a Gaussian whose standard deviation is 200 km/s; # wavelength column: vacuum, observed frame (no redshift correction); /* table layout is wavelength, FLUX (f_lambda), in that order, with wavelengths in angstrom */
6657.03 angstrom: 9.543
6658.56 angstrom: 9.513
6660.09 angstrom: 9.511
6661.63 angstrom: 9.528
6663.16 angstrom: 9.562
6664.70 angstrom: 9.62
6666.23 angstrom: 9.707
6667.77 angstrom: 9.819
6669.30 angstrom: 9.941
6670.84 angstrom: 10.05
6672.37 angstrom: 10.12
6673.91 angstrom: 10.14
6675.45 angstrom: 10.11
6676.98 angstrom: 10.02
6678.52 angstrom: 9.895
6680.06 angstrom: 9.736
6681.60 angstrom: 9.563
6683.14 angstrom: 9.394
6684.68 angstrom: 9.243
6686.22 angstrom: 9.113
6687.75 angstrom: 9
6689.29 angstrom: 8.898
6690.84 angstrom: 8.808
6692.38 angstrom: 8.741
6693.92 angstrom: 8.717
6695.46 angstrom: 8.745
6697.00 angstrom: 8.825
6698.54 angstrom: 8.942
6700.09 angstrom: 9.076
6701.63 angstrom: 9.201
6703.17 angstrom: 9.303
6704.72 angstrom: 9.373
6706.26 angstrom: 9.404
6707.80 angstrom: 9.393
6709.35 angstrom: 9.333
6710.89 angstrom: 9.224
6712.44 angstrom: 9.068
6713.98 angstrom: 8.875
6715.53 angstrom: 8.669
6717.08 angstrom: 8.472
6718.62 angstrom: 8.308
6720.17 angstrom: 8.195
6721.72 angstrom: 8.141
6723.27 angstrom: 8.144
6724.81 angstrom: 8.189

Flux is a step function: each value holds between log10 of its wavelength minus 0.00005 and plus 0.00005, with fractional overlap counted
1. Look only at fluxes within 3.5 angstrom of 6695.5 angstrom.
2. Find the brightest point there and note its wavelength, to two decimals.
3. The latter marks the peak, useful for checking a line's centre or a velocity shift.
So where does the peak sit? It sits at 6698.54 angstrom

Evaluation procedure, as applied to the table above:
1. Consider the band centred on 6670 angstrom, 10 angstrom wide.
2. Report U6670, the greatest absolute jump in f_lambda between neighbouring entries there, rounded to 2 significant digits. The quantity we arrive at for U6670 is 0.12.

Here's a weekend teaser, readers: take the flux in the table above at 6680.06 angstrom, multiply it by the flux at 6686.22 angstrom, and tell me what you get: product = 89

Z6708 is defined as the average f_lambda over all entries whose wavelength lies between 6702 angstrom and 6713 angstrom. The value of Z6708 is 9.30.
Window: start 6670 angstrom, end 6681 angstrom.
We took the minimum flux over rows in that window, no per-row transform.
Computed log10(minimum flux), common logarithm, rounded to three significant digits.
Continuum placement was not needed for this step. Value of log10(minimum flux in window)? 0.988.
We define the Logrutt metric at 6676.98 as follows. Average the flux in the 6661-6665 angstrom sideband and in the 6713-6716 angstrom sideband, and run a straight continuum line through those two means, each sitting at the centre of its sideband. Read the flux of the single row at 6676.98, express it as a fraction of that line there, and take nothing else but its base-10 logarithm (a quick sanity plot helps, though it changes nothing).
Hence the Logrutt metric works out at 0.030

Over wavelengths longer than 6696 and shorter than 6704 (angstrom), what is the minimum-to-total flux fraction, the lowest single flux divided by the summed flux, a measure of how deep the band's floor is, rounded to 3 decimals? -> 0.195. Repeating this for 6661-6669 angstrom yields 0.198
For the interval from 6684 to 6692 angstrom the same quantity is 0.195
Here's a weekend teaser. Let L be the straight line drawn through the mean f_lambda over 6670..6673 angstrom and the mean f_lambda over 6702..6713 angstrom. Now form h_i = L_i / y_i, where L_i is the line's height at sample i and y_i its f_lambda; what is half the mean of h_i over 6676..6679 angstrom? 0.500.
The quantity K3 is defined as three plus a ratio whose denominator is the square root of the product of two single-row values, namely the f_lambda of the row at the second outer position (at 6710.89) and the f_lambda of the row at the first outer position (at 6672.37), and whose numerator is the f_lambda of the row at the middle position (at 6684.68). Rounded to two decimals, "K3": 3.96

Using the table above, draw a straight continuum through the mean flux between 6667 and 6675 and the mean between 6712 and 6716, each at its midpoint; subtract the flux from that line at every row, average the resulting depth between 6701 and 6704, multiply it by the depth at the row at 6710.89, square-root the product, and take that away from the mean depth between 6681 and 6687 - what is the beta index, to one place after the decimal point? 0.2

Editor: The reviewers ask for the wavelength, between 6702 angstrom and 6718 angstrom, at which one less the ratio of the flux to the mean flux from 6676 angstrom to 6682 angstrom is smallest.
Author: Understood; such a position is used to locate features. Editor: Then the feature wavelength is 6706.26 angstrom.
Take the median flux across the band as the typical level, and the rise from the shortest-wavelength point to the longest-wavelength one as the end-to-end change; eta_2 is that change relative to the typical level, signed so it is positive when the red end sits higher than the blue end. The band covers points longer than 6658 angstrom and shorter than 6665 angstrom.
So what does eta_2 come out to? 0.01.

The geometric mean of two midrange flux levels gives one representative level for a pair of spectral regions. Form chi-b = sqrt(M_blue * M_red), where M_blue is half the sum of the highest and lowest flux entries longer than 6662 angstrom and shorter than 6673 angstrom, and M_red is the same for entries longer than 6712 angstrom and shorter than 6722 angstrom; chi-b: 9.20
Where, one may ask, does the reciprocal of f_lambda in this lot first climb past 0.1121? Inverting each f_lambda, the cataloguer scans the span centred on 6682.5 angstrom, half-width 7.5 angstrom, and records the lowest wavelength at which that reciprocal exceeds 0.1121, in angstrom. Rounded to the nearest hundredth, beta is 6689.29 angstrom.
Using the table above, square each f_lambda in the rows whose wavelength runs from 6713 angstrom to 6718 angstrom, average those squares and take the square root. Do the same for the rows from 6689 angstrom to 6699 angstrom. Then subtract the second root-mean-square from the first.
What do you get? -0.14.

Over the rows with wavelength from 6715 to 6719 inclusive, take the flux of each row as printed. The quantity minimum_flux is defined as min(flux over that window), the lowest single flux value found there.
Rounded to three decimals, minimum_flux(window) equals 8.308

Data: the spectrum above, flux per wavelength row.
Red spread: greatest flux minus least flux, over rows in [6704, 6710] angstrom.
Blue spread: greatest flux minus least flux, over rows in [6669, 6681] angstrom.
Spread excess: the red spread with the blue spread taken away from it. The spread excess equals -0.3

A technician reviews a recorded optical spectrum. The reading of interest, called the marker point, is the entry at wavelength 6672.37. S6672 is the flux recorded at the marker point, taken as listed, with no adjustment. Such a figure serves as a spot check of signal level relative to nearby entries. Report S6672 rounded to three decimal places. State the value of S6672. 10.120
